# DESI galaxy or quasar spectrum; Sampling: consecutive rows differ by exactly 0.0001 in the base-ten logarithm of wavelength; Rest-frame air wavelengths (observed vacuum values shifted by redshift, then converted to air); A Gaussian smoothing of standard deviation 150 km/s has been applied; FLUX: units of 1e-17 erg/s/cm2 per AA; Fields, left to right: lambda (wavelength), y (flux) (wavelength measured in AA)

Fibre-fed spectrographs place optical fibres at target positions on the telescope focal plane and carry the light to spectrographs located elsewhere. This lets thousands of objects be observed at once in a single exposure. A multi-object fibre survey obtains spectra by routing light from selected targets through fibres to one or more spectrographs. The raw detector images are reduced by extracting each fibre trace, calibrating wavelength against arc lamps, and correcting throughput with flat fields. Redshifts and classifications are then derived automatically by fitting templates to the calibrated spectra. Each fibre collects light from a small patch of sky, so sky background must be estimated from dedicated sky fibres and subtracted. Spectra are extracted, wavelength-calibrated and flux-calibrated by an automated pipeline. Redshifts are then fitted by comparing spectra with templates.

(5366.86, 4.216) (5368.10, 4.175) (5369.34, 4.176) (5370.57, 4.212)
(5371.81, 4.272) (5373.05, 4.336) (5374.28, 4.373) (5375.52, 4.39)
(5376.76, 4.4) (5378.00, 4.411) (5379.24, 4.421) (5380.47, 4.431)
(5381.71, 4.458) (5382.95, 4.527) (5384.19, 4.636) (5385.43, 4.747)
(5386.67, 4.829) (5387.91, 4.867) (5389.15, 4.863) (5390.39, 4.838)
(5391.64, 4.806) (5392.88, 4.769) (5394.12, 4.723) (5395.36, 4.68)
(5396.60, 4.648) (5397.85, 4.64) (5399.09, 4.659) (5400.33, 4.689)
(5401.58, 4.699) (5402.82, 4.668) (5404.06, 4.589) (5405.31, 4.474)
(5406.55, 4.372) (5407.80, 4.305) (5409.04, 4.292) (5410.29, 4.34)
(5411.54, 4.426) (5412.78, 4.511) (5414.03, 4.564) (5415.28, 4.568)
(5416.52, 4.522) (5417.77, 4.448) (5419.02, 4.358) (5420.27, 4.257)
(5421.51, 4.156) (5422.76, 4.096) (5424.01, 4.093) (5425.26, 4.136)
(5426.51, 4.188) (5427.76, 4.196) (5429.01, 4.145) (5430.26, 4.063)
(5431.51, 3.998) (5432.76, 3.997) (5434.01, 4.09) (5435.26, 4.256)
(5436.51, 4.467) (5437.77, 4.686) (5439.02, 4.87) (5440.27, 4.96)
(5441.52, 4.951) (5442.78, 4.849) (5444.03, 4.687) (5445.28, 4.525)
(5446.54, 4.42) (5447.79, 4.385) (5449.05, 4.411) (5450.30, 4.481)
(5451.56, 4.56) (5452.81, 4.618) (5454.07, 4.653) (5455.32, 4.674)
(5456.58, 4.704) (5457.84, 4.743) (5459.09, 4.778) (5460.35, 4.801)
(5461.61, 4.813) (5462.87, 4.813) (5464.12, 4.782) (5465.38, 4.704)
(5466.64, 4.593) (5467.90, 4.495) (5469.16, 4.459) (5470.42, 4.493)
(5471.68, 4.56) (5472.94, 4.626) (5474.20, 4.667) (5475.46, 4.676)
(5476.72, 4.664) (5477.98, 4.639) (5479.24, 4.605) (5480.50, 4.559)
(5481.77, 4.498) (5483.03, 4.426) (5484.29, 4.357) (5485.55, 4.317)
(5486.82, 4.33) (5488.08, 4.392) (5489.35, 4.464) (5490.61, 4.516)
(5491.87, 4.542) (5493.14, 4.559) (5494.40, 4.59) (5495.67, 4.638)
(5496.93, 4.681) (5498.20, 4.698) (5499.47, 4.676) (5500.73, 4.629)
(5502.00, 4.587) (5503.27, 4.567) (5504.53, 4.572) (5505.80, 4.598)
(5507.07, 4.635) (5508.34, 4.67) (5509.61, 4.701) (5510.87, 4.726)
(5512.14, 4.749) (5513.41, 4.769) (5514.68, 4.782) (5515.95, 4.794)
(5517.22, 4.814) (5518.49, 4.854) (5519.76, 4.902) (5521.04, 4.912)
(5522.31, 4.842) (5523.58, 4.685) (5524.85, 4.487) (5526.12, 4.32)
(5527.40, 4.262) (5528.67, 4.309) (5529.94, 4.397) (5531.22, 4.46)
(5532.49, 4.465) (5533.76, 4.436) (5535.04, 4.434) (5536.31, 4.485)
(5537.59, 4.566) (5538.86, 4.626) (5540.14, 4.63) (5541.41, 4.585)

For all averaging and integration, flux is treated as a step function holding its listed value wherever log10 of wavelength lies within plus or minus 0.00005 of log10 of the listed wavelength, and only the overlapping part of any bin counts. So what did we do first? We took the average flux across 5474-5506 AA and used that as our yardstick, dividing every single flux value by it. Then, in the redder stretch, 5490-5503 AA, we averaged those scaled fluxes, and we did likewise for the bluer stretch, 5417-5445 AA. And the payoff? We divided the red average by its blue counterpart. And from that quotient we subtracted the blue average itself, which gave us 0.10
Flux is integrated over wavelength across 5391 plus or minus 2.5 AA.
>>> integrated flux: 24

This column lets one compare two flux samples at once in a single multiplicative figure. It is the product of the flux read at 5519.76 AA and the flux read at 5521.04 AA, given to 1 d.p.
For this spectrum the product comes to 24.1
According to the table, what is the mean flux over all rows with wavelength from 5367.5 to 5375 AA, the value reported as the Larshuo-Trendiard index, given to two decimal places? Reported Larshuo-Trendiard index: 4.26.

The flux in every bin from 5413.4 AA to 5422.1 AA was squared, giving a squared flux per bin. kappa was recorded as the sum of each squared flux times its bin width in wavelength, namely 170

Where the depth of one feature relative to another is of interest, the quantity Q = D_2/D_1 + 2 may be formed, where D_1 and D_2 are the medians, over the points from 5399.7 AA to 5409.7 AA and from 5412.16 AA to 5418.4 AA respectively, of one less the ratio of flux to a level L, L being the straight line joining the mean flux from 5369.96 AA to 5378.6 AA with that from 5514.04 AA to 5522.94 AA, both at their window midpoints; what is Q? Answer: 2.4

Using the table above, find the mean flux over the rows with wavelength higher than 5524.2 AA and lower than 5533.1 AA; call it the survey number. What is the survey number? 4.39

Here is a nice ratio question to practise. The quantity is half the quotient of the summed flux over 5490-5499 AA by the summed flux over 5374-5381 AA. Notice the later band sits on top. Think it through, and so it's 0.61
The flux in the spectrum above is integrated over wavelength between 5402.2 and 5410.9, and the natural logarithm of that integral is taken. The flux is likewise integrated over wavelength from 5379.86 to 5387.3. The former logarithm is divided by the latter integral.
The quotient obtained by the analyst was 0.107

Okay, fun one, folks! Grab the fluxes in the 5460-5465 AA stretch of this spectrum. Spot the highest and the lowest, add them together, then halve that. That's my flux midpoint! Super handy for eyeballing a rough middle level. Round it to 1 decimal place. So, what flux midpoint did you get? 4.8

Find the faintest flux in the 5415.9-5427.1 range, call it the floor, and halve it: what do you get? 2.05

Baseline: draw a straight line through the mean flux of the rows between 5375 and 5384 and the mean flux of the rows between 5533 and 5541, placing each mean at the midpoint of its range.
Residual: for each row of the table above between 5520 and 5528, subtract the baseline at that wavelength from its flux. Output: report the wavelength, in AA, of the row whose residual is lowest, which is 5527.40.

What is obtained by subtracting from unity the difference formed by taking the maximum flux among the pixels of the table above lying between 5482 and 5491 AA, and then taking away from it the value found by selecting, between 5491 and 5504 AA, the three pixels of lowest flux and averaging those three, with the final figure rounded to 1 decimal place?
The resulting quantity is 1.0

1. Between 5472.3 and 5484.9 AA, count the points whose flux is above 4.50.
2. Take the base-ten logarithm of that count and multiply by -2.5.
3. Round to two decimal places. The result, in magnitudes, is -2.11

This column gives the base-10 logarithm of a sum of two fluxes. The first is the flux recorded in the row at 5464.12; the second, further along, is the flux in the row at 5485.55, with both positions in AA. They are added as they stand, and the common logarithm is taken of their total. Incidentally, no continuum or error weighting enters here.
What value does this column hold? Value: 0.959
